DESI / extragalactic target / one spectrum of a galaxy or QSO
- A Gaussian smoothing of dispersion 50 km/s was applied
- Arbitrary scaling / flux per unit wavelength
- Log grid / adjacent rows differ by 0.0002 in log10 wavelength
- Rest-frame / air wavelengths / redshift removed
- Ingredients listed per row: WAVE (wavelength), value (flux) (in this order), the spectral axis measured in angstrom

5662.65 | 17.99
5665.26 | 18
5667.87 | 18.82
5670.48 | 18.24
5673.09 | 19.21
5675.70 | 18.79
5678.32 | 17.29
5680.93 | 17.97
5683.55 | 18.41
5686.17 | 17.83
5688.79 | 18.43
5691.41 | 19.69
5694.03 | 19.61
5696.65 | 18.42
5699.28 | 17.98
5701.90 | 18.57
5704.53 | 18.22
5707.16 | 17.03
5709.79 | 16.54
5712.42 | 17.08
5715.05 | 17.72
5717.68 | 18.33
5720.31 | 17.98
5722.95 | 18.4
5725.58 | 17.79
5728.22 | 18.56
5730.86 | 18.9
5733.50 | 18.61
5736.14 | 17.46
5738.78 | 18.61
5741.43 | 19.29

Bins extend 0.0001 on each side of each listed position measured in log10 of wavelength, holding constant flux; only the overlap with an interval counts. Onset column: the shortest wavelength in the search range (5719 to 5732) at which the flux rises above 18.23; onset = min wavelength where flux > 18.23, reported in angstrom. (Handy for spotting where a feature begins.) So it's 5722.95 angstrom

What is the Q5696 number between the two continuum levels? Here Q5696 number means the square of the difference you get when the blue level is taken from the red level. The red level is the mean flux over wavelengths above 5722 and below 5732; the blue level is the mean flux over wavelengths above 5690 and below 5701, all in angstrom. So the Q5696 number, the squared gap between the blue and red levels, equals 0.26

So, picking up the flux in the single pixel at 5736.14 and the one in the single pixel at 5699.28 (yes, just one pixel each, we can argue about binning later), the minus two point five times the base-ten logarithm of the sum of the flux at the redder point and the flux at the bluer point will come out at -3.87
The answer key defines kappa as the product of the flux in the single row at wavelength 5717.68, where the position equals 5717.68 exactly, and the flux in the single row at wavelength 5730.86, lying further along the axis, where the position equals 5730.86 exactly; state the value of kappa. 346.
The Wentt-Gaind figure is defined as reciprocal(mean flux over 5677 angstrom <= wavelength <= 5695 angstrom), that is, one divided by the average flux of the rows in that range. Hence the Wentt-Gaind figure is 0.0542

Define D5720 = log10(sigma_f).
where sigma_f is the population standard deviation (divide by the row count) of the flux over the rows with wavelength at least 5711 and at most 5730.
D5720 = -0.33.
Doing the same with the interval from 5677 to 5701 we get -0.13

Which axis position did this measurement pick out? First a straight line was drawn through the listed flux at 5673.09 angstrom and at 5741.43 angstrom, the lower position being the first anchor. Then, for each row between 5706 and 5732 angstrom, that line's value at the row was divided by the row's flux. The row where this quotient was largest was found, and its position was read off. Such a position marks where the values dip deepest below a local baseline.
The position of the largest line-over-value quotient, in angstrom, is 5709.79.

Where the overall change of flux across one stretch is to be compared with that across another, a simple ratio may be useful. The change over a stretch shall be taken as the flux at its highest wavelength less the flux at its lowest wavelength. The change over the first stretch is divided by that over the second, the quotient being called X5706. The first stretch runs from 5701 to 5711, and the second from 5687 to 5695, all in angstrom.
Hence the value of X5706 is -1.7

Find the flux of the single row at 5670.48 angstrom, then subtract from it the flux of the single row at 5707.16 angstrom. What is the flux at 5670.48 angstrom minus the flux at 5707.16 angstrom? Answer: 1.2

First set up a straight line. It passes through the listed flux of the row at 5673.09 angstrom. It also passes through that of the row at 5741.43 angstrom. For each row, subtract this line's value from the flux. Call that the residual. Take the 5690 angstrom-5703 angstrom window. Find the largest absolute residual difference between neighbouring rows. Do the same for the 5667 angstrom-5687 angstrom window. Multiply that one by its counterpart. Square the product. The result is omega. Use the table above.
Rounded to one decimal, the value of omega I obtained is 3.2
